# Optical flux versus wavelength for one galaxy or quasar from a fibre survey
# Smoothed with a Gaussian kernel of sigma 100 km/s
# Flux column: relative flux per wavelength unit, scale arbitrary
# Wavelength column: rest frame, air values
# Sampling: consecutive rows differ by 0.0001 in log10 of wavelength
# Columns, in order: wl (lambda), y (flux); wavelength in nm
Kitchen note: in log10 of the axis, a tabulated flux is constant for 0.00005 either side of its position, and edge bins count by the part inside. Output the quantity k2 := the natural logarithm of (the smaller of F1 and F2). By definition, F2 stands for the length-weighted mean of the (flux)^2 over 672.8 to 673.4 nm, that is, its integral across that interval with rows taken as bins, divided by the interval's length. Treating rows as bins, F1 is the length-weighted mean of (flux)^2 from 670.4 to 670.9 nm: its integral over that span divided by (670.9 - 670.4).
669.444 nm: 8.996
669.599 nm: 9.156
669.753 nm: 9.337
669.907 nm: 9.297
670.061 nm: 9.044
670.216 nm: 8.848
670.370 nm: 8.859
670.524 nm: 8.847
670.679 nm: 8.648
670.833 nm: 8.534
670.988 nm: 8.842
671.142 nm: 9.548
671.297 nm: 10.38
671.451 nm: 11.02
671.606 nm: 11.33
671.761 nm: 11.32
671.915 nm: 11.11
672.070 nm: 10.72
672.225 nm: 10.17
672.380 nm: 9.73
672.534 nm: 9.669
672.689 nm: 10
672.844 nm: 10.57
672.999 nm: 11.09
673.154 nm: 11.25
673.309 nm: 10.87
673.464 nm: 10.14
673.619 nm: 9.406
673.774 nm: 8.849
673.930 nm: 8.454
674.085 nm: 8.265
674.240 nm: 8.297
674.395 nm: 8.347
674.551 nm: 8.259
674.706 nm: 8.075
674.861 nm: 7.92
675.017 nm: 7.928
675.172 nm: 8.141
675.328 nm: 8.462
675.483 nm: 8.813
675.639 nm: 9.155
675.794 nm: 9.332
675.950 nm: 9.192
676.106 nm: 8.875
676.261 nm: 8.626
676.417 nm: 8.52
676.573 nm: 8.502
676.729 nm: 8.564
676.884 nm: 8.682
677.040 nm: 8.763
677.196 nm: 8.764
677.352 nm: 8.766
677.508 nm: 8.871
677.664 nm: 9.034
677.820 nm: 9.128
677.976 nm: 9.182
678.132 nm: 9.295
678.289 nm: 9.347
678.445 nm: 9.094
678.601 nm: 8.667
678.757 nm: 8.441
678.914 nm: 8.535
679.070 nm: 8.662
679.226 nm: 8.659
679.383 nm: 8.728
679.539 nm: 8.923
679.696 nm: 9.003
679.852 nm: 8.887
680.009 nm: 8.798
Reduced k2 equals 4.33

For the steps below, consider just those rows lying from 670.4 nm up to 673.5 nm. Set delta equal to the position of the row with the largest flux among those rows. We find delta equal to 671.606 nm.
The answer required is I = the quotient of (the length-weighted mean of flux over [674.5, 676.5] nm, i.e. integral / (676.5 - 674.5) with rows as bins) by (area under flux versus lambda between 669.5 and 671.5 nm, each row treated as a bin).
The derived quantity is 0.46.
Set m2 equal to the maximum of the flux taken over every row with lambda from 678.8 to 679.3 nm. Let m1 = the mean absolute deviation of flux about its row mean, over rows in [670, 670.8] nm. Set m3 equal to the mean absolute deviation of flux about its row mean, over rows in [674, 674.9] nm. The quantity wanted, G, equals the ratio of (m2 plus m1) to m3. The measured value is 67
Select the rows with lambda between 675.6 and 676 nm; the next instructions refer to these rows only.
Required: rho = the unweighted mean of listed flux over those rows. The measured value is 9.23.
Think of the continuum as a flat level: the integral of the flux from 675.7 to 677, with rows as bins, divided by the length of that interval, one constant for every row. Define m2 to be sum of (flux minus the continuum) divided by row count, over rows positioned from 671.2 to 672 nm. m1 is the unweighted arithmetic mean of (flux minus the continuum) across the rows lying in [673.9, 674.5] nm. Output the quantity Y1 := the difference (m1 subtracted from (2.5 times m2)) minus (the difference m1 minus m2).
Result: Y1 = 9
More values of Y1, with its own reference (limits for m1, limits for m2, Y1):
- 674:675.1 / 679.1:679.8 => 1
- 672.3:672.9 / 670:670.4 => -2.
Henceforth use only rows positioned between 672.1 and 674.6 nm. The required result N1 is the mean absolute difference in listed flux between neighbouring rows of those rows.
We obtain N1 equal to 0.35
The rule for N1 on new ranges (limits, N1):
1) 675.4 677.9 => 0.13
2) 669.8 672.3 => 0.32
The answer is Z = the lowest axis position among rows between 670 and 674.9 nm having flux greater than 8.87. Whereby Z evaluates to 670.061 nm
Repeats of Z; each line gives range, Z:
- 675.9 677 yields 675.950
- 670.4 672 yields 671.142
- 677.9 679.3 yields 677.976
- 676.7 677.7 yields 677.508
